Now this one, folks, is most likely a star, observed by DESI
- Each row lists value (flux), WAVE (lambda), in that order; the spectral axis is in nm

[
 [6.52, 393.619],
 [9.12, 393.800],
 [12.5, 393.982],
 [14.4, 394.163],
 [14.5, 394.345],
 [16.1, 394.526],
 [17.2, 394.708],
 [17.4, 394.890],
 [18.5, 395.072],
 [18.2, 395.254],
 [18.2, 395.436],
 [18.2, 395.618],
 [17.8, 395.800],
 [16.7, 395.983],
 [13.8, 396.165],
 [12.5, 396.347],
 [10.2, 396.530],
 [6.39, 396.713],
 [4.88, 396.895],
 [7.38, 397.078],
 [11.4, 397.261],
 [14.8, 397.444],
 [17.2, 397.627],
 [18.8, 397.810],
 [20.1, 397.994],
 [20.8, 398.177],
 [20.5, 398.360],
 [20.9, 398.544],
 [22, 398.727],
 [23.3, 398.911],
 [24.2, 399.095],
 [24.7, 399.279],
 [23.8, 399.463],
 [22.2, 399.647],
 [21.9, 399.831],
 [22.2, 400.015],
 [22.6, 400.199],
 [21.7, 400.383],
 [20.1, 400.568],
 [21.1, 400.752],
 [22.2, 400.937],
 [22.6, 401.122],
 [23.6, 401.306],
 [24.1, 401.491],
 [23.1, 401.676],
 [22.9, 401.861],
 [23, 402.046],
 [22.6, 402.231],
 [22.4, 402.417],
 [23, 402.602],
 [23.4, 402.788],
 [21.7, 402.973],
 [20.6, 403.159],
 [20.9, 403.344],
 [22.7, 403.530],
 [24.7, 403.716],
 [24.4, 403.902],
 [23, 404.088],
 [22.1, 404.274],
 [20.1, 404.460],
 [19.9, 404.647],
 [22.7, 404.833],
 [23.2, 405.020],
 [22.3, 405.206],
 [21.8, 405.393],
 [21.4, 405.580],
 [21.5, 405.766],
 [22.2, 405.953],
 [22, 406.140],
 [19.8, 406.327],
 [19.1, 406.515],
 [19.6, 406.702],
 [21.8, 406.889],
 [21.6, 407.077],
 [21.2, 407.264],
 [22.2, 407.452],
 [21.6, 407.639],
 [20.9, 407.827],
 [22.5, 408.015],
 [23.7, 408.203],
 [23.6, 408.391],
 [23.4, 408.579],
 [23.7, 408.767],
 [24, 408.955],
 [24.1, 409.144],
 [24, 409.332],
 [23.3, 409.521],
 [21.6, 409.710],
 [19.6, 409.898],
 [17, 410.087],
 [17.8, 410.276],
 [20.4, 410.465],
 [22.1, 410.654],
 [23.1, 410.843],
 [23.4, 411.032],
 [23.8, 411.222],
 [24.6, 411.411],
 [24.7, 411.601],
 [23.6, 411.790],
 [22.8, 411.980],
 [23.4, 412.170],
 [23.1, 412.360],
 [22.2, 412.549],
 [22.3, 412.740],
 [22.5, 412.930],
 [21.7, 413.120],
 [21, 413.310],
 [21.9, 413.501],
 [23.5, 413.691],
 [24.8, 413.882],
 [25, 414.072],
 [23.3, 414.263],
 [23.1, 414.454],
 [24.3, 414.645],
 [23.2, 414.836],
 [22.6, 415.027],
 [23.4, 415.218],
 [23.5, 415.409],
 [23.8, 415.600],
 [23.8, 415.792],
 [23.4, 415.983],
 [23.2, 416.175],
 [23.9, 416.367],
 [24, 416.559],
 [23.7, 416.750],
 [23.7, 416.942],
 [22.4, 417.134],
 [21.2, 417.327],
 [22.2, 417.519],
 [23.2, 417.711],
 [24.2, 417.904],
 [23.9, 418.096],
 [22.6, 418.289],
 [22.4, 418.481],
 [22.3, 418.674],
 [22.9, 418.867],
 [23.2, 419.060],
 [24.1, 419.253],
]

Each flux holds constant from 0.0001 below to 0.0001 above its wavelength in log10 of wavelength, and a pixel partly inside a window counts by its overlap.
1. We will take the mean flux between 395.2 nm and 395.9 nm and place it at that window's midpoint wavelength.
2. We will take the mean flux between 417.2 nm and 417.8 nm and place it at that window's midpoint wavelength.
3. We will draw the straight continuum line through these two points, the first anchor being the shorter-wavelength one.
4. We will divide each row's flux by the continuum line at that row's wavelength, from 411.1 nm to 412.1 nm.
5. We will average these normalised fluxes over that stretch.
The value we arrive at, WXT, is 1.13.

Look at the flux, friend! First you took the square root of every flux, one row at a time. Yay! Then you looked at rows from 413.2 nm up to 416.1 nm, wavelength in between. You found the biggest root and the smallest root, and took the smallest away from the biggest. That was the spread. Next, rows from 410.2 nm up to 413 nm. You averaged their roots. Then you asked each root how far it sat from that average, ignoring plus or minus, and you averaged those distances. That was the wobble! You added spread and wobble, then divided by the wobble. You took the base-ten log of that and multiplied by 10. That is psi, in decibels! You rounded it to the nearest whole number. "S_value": 6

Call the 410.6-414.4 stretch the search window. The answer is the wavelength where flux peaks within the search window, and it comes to 414.072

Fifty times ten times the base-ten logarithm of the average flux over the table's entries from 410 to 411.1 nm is 657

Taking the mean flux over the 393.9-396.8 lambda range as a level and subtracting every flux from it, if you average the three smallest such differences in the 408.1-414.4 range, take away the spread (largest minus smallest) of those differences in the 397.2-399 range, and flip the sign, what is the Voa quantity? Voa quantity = 22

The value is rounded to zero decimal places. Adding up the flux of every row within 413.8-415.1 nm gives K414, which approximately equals 166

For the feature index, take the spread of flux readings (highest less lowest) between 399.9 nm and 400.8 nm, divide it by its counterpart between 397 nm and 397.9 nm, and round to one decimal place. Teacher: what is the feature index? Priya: 0.2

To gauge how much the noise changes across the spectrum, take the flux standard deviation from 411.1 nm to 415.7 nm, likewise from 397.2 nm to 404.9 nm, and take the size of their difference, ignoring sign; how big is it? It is 1.5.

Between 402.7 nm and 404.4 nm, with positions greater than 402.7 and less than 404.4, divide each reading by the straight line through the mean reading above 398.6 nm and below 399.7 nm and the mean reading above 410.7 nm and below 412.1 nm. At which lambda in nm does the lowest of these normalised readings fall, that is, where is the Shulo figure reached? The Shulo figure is 403.159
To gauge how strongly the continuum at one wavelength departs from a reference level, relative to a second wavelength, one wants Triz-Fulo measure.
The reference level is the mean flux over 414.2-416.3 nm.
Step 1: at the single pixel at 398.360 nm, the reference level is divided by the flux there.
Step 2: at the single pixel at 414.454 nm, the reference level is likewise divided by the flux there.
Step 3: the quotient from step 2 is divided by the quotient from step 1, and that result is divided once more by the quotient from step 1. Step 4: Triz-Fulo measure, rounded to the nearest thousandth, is 0.777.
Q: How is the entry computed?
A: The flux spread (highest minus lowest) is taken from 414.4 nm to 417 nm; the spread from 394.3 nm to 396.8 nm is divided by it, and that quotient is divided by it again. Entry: 4.2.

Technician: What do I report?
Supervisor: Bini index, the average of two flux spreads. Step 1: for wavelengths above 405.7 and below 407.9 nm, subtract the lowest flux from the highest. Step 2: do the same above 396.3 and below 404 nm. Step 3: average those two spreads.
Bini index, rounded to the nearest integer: 11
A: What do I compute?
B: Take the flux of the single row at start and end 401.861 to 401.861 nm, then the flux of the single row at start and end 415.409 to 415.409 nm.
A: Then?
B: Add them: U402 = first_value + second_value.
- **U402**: 46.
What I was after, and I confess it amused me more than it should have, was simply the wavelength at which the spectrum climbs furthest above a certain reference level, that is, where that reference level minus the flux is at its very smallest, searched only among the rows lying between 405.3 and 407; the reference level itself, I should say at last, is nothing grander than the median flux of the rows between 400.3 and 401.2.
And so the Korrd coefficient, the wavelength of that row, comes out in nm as 405.953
